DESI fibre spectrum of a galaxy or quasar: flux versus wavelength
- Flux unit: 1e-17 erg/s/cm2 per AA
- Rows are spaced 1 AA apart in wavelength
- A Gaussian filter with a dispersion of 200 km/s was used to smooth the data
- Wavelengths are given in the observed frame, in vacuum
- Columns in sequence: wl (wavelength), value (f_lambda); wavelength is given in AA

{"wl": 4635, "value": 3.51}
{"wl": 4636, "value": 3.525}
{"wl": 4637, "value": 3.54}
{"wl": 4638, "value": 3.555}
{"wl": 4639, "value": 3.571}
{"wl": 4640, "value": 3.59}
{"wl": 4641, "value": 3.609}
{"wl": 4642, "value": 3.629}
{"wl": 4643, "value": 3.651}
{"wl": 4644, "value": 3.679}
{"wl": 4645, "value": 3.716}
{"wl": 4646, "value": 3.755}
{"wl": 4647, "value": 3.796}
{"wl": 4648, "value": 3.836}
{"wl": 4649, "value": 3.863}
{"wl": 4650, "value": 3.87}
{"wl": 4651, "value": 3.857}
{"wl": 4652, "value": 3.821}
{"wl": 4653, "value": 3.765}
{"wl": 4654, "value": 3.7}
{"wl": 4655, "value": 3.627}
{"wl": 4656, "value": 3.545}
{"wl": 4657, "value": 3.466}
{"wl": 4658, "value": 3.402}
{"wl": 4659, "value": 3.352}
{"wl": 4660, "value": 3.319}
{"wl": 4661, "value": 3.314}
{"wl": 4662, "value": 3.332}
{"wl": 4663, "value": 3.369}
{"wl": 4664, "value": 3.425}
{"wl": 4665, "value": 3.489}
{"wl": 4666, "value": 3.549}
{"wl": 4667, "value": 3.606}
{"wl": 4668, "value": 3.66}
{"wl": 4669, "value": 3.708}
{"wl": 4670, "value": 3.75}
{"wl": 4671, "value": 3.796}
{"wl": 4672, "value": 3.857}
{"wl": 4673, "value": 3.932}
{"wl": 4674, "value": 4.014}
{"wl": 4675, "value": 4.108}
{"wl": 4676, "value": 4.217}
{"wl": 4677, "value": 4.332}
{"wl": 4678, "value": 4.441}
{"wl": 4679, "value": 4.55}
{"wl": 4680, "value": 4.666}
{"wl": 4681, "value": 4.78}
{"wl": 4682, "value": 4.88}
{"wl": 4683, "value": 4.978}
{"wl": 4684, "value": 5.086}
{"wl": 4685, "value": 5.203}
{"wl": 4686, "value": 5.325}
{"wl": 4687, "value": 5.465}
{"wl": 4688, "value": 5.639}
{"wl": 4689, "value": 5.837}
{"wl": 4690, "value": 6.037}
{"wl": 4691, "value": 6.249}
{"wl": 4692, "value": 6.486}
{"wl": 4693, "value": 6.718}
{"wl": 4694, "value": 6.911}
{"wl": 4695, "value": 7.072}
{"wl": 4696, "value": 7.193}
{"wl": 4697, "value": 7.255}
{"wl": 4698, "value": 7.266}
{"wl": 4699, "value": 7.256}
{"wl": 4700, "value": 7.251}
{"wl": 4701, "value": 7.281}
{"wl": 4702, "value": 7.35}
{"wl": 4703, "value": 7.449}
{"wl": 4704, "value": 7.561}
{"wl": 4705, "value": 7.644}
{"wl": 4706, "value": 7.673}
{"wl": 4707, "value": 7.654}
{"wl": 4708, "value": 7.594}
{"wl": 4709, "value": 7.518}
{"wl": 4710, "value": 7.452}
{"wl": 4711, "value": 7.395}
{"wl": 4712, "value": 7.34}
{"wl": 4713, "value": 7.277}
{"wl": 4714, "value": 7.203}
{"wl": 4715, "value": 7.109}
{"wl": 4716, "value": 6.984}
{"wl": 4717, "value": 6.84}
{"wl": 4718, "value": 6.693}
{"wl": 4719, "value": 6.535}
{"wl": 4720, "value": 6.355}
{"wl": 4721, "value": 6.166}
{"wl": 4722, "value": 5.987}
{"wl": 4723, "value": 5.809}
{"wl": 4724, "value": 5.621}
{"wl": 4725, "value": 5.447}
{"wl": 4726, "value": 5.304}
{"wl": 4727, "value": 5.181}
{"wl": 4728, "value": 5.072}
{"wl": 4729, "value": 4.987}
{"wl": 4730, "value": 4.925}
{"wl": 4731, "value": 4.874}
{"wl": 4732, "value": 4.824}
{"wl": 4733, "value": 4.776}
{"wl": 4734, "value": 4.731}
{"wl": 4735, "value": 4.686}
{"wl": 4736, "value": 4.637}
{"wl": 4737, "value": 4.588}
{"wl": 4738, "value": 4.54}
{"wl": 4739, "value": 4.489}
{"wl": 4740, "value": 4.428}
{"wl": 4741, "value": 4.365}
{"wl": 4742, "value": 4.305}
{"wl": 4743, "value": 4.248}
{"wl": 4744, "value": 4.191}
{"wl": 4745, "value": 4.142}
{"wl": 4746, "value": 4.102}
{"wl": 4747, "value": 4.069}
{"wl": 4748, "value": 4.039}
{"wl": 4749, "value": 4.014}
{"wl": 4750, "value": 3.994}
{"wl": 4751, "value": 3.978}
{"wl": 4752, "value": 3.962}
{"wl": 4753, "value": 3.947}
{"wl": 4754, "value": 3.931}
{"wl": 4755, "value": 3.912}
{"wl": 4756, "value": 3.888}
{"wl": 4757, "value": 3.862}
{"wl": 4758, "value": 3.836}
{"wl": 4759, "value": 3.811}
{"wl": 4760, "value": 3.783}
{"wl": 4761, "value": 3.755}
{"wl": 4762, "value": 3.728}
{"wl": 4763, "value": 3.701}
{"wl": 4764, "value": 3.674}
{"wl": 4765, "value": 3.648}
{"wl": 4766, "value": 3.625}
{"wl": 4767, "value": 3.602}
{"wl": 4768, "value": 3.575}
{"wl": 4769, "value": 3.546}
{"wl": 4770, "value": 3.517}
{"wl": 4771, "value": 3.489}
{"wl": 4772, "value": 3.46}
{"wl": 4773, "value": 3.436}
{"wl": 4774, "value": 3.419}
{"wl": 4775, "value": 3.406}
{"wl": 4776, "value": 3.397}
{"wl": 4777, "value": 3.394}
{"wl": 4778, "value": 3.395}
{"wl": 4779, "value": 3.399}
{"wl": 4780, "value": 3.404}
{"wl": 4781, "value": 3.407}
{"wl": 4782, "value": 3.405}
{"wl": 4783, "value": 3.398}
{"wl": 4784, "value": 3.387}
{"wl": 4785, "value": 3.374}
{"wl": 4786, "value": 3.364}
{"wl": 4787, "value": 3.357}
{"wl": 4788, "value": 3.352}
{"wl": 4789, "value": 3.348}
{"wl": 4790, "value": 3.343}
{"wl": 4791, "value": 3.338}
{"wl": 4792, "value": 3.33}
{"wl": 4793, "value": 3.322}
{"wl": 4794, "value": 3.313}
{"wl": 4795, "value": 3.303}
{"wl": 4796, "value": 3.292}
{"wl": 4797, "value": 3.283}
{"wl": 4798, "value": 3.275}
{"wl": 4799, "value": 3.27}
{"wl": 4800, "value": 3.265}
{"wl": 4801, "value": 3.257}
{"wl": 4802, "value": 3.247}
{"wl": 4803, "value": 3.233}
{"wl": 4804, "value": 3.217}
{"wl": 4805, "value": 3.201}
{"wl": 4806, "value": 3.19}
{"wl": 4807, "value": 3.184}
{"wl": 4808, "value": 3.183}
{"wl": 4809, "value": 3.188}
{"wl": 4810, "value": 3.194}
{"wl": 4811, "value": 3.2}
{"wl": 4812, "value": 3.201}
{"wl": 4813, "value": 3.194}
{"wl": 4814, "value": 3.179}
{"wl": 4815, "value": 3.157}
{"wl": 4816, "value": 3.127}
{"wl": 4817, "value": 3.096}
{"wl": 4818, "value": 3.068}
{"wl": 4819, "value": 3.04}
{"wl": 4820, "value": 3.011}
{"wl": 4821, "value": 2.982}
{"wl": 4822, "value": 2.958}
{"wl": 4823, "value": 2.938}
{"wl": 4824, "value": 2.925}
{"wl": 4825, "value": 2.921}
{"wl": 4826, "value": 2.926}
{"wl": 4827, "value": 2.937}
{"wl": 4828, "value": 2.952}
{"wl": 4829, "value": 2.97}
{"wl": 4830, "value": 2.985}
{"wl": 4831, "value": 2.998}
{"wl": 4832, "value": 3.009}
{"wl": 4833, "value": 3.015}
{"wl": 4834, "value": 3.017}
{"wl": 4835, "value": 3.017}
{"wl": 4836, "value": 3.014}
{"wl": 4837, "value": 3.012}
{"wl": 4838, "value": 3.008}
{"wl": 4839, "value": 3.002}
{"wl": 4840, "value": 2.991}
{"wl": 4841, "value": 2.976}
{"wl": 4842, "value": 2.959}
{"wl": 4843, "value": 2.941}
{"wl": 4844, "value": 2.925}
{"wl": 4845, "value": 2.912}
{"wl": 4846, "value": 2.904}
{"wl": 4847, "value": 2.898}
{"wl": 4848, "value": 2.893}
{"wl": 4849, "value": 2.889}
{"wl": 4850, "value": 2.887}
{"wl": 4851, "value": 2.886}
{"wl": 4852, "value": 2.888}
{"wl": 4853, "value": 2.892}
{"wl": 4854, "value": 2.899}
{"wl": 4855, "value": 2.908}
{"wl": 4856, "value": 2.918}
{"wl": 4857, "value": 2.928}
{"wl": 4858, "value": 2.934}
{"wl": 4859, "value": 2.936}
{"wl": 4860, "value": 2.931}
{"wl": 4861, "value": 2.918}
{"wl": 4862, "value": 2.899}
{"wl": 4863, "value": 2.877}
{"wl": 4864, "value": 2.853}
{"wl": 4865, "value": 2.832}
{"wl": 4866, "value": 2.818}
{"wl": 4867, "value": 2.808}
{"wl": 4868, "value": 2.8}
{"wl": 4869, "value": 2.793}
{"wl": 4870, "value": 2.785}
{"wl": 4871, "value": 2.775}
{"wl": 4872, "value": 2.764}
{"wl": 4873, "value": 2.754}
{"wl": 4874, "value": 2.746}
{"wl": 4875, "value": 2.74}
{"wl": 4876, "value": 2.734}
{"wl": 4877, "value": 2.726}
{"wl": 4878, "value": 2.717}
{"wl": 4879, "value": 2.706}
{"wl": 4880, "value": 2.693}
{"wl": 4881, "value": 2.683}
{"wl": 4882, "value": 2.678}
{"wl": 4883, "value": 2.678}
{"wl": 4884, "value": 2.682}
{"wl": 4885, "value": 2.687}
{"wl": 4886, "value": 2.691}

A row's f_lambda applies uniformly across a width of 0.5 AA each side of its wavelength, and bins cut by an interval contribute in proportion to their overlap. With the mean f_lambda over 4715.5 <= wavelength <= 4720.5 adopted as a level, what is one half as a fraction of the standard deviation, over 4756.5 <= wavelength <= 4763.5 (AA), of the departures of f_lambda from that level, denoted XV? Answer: 9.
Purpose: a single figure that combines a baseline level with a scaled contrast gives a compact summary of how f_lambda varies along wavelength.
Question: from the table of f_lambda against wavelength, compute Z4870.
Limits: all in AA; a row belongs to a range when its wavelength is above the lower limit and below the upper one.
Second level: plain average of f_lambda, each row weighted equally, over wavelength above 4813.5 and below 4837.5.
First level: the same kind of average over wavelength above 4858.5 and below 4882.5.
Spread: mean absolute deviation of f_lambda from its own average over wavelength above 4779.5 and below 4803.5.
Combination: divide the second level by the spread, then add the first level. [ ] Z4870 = 69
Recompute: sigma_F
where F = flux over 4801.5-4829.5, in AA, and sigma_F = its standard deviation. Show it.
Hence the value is 0.12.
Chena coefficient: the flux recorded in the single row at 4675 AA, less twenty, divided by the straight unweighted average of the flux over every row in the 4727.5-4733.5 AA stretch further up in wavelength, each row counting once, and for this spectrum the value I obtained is -3.2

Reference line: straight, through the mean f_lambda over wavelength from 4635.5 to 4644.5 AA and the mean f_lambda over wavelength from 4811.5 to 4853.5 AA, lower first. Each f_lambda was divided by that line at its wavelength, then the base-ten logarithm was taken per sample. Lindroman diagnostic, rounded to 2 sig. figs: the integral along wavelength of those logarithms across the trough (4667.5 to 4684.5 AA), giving 1.5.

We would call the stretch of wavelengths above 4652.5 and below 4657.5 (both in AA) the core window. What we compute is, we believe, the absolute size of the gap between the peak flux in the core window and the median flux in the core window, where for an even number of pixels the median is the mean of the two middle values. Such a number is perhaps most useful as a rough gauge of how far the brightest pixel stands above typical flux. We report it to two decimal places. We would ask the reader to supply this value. 0.14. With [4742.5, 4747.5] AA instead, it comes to 0.11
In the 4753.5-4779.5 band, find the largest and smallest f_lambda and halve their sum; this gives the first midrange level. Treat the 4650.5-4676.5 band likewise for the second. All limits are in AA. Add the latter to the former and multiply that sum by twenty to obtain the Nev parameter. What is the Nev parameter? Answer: 149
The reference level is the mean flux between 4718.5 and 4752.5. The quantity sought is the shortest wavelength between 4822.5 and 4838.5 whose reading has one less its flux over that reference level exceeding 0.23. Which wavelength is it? 4823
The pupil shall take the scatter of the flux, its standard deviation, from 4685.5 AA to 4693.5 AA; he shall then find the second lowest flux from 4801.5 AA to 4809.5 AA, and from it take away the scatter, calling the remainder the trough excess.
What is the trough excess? 2.7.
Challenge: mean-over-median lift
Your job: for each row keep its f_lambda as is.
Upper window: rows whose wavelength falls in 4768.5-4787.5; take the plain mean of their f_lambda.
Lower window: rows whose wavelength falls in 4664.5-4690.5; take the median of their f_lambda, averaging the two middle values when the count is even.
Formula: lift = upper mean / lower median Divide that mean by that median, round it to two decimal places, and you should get 0.78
